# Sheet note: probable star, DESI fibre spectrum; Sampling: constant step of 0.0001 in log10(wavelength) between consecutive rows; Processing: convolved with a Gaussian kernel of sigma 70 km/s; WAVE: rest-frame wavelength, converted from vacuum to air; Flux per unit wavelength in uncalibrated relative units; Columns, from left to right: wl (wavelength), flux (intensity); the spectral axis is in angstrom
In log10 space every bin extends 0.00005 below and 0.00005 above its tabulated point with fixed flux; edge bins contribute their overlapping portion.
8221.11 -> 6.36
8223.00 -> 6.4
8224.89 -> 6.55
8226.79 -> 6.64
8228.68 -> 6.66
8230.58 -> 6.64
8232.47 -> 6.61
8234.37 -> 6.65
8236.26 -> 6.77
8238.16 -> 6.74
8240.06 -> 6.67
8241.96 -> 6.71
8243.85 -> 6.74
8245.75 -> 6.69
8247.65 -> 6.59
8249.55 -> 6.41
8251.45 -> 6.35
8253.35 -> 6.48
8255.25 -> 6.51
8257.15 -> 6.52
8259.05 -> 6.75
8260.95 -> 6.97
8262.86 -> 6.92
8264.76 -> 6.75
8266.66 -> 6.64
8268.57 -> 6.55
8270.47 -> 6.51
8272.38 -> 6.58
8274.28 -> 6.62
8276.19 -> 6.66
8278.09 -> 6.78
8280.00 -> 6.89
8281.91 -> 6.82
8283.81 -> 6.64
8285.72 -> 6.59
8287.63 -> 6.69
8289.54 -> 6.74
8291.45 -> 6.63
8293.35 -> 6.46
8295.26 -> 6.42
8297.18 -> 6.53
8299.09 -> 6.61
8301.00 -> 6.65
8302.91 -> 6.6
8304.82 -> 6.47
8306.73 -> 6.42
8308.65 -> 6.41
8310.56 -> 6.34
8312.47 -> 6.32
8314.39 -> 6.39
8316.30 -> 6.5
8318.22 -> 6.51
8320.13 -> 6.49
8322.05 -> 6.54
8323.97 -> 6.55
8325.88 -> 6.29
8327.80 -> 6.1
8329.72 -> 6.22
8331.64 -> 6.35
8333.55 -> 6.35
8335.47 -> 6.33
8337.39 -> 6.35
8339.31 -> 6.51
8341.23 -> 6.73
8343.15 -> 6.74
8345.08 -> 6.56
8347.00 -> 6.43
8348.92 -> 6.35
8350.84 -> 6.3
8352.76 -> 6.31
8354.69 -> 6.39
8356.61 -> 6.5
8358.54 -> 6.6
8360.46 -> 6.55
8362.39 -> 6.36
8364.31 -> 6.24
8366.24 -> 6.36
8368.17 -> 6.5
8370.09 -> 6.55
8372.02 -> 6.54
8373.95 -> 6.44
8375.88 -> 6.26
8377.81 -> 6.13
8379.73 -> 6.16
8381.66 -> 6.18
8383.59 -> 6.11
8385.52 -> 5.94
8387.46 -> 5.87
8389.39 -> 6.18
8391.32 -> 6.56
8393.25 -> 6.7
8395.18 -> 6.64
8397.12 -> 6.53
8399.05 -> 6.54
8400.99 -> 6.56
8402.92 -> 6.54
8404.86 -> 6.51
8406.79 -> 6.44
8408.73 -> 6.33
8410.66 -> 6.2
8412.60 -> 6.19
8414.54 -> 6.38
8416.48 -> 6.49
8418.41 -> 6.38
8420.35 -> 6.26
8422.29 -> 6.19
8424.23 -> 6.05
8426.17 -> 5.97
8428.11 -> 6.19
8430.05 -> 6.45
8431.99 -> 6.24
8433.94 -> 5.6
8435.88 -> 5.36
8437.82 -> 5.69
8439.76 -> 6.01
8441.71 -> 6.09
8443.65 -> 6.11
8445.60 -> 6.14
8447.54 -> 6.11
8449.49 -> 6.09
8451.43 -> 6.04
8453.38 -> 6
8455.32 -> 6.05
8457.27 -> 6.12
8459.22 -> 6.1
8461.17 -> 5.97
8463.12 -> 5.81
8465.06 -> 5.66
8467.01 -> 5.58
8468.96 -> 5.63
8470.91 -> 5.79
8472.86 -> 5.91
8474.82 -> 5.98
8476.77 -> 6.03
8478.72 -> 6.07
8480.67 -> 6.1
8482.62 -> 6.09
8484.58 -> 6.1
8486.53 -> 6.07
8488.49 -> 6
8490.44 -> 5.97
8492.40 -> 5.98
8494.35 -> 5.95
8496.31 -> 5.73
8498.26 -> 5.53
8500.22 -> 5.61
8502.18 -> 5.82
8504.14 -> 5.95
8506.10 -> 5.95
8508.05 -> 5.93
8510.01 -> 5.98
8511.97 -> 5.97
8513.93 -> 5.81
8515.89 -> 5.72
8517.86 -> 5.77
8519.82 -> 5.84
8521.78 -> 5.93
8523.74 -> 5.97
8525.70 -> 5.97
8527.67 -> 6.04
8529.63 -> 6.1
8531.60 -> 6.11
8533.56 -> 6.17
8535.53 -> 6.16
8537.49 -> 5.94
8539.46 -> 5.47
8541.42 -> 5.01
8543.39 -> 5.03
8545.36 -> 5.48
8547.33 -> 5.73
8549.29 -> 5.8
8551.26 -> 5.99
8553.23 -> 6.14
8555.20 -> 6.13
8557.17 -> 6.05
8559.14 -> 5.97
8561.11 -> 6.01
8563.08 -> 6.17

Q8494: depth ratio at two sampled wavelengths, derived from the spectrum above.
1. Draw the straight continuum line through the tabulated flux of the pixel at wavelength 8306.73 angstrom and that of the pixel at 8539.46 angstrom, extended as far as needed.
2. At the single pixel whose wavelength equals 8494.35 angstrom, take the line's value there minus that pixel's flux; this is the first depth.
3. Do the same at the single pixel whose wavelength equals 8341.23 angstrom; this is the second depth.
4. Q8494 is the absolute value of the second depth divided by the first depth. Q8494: 1.5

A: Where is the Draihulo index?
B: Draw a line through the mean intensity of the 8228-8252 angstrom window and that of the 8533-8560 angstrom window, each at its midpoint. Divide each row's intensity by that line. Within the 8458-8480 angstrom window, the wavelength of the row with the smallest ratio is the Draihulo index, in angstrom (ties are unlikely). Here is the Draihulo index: 8467.01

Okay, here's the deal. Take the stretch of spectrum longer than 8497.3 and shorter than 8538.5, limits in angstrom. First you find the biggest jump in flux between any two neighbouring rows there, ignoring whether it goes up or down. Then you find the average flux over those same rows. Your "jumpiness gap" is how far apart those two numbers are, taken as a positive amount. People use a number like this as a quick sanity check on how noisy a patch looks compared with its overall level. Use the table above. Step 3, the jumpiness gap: 5.7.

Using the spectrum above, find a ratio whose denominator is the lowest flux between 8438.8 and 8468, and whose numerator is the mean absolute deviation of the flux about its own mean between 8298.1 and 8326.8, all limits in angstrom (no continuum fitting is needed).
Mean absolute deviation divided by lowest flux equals 0.016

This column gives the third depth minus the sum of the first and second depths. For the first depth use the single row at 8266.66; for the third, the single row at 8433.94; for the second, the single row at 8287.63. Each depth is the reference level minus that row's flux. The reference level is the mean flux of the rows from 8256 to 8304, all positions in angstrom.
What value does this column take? 1.1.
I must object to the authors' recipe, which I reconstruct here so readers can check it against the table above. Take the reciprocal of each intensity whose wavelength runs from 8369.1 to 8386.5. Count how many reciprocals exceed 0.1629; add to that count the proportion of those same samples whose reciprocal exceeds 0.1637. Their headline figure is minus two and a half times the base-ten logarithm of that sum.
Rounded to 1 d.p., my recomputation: -1.2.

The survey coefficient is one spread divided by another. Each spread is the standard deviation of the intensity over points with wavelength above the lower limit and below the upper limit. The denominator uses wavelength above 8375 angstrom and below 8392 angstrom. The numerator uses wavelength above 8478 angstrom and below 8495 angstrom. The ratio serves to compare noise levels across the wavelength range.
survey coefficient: 0.3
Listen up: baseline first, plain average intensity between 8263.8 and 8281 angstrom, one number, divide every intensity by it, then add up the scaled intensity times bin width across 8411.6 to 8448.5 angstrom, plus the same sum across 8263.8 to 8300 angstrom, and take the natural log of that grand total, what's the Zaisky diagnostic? 4.25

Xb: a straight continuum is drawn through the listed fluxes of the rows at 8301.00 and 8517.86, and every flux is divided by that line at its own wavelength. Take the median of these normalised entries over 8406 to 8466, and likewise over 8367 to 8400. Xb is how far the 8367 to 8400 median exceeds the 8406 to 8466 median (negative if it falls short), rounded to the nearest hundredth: 0.01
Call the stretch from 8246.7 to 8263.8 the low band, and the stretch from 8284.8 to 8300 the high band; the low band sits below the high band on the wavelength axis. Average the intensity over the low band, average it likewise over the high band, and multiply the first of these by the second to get 44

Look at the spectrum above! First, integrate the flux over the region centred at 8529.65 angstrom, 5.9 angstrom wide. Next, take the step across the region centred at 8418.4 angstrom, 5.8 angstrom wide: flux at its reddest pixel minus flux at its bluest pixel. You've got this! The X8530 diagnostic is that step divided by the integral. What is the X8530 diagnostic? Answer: -0.0064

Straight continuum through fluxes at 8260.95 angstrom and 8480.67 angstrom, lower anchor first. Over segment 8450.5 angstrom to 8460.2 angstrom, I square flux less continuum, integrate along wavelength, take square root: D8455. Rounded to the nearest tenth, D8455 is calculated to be 0.5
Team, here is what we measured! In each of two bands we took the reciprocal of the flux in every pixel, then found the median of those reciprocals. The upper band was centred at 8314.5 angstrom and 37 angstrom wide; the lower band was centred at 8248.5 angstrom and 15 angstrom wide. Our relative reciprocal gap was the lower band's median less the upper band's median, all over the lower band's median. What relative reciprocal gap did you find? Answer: -0.012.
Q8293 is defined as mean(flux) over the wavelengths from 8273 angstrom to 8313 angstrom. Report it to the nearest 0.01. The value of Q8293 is 6.59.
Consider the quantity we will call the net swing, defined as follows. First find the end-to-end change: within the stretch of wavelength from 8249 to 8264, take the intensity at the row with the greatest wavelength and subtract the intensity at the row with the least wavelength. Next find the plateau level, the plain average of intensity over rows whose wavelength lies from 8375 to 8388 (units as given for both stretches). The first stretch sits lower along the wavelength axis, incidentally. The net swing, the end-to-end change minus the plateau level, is -5.6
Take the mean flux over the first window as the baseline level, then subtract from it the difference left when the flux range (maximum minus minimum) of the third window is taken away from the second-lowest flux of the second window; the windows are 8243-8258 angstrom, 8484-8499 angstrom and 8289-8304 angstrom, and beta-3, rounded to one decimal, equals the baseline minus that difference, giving 1.1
